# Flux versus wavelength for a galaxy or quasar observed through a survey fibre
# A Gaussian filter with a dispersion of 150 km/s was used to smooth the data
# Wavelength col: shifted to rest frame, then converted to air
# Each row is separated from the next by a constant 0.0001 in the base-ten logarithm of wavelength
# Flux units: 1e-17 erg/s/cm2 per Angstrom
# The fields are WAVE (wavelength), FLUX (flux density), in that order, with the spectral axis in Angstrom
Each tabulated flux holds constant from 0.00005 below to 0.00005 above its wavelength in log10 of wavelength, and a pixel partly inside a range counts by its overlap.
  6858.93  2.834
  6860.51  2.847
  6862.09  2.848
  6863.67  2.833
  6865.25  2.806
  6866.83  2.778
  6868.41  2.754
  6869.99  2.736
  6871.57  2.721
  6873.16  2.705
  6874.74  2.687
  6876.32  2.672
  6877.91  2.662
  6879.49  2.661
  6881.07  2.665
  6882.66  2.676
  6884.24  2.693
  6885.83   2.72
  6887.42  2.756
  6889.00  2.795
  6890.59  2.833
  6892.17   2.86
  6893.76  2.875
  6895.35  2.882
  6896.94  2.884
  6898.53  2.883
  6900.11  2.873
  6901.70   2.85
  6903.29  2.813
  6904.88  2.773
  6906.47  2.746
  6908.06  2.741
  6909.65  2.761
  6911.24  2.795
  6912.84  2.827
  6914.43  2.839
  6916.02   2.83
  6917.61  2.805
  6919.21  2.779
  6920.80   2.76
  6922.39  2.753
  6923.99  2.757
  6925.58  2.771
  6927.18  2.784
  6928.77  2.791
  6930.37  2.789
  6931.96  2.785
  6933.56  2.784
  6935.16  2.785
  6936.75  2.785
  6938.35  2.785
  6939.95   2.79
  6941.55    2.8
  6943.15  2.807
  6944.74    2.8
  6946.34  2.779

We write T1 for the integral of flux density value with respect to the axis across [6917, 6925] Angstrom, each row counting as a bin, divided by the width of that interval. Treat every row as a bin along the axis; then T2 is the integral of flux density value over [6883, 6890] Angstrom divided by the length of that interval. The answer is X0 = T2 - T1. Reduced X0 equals -0.03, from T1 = 2.770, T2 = 2.74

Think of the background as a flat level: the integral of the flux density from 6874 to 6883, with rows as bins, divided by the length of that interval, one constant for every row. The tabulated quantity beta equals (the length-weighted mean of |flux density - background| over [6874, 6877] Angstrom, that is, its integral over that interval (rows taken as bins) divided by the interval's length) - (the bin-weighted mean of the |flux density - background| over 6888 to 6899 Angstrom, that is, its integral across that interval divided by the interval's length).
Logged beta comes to -0.18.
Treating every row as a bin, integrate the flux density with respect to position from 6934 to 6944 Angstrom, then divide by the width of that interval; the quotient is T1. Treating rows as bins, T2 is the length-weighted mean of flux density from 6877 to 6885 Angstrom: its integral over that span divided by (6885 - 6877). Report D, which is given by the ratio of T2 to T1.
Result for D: 0.96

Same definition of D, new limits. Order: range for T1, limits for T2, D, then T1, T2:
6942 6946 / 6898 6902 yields 1.03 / 2.805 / 2.88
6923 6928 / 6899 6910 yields 1.01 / 2.769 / 2.80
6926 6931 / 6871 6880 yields 0.96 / 2.784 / 2.68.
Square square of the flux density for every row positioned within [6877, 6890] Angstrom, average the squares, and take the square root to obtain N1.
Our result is 7.32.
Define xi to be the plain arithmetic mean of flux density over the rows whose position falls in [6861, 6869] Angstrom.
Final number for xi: 2.80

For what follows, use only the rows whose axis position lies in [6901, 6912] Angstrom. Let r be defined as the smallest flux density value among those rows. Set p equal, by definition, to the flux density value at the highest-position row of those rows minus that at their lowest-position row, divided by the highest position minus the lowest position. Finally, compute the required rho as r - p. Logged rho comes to 2.75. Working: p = -0.006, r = 2.741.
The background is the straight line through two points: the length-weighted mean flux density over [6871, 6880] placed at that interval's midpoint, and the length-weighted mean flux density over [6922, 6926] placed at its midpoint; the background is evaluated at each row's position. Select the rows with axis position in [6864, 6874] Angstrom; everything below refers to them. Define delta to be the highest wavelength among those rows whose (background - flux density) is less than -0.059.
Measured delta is 6869.99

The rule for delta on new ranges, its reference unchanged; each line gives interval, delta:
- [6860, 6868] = 6866.83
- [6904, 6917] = 6916.02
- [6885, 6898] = 6896.94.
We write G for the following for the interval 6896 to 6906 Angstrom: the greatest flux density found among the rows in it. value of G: 2.884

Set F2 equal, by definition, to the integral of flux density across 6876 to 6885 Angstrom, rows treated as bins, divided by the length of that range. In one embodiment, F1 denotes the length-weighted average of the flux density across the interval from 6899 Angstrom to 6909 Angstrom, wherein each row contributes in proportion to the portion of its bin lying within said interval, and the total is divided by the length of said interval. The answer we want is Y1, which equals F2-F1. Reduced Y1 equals -0.132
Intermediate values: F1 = 2.80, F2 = 2.67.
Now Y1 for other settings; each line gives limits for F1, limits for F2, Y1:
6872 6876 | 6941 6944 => 0.116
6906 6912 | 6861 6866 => 0.068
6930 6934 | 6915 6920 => 0.018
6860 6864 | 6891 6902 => 0.030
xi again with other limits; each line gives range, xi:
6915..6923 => 2.79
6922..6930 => 2.77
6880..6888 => 2.70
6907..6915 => 2.79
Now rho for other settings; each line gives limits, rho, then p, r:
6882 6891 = 2.66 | 0.020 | 2.676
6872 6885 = 2.66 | -0.001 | 2.661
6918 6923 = 2.76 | -0.008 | 2.753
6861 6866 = 2.82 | -0.013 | 2.806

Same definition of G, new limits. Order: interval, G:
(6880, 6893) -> 2.86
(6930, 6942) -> 2.8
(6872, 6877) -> 2.705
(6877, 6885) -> 2.693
